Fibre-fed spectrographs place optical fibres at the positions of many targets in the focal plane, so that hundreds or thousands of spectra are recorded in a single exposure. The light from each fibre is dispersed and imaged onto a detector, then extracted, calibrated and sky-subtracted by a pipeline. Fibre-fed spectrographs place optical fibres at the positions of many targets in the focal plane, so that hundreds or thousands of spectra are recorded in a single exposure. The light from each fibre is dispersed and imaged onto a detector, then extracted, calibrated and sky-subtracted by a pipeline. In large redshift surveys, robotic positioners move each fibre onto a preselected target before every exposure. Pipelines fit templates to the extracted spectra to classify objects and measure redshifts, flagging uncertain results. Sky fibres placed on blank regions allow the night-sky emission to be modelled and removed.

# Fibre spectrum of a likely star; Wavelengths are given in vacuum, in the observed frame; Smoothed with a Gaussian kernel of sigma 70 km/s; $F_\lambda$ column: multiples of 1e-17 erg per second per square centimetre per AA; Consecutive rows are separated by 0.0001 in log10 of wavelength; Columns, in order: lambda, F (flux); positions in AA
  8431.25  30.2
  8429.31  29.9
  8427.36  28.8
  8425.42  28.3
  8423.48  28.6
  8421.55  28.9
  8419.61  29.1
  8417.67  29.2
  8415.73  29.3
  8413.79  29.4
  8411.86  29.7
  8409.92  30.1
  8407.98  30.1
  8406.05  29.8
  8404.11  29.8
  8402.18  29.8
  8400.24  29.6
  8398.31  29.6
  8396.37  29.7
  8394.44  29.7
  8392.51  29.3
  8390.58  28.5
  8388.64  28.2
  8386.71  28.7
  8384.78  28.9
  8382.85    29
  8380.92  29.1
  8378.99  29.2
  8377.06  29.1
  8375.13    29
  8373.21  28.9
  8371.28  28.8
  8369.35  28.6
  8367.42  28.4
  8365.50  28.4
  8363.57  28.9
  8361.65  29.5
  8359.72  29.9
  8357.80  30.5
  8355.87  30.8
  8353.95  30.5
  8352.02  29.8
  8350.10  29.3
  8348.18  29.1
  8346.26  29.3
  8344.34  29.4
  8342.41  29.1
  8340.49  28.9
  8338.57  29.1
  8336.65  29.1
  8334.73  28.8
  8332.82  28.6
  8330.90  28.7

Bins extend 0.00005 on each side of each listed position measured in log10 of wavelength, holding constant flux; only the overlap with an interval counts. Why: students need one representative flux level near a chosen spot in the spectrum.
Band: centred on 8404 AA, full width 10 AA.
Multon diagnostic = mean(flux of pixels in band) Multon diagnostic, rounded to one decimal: 29.8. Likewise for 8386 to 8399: 29.1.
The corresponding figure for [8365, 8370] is 28.5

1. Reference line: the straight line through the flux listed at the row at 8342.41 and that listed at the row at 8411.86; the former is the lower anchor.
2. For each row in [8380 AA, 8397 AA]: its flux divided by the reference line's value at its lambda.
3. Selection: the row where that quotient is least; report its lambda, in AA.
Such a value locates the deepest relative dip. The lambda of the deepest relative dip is 8388.64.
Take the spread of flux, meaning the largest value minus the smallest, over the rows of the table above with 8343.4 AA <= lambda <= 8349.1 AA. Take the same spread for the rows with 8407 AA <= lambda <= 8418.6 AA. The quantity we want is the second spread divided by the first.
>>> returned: 3.0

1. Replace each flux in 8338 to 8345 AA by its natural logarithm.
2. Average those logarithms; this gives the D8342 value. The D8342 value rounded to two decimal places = 3.37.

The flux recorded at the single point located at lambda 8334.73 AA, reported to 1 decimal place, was 28.8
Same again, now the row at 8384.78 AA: 28.9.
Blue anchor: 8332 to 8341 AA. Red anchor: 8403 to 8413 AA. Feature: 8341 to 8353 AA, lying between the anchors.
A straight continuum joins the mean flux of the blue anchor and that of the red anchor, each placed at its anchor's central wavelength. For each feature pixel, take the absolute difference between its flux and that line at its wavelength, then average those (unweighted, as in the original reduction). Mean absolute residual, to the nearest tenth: 0.3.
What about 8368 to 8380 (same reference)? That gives 0.5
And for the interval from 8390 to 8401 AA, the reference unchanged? 0.3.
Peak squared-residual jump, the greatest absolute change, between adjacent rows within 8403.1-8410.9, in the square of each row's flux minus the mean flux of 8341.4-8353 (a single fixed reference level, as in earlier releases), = 0.4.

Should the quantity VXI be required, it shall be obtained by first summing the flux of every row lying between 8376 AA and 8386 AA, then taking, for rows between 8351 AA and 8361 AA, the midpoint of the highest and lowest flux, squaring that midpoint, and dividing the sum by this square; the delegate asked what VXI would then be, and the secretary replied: 0.158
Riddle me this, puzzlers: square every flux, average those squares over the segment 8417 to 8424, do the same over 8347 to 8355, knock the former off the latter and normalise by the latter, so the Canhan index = 0.05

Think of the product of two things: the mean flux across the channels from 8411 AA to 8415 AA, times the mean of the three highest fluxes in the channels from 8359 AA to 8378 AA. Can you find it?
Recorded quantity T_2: 872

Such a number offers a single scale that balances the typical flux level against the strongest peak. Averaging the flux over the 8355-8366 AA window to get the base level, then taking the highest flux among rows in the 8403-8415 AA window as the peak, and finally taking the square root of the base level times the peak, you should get 29.9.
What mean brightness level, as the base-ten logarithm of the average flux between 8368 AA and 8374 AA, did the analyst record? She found 1.46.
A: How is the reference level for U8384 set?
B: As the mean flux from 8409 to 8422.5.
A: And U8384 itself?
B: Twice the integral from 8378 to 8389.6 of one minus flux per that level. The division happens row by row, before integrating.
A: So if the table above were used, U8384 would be 0.4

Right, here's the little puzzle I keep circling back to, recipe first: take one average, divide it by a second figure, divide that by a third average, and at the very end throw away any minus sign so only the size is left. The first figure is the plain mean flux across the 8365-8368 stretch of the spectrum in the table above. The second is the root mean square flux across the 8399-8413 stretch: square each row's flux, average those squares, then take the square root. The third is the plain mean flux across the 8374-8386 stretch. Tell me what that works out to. 0.0328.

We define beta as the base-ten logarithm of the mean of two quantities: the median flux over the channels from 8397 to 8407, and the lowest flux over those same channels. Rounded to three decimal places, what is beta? 1.473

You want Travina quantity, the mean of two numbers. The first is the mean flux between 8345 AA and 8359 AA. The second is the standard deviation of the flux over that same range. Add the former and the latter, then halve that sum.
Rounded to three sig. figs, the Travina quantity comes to 15.3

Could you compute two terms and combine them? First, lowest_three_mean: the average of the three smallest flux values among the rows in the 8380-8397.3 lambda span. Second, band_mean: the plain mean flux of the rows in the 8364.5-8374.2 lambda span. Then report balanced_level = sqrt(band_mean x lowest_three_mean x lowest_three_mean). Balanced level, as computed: 152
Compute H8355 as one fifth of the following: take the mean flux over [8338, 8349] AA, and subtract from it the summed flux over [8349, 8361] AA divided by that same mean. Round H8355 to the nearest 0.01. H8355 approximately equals 4.59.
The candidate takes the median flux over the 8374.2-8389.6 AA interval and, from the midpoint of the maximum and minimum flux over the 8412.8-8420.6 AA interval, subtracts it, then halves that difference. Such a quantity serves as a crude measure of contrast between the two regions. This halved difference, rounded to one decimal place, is 0.1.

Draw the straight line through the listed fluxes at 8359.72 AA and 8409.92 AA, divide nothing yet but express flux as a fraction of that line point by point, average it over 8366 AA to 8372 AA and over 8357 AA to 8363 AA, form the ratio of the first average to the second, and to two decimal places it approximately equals 0.95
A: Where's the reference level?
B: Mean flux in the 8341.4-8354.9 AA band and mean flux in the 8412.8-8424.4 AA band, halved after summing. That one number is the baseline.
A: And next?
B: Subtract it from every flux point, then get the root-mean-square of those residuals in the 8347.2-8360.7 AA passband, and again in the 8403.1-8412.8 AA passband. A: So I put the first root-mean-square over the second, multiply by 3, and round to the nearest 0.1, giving 4.4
